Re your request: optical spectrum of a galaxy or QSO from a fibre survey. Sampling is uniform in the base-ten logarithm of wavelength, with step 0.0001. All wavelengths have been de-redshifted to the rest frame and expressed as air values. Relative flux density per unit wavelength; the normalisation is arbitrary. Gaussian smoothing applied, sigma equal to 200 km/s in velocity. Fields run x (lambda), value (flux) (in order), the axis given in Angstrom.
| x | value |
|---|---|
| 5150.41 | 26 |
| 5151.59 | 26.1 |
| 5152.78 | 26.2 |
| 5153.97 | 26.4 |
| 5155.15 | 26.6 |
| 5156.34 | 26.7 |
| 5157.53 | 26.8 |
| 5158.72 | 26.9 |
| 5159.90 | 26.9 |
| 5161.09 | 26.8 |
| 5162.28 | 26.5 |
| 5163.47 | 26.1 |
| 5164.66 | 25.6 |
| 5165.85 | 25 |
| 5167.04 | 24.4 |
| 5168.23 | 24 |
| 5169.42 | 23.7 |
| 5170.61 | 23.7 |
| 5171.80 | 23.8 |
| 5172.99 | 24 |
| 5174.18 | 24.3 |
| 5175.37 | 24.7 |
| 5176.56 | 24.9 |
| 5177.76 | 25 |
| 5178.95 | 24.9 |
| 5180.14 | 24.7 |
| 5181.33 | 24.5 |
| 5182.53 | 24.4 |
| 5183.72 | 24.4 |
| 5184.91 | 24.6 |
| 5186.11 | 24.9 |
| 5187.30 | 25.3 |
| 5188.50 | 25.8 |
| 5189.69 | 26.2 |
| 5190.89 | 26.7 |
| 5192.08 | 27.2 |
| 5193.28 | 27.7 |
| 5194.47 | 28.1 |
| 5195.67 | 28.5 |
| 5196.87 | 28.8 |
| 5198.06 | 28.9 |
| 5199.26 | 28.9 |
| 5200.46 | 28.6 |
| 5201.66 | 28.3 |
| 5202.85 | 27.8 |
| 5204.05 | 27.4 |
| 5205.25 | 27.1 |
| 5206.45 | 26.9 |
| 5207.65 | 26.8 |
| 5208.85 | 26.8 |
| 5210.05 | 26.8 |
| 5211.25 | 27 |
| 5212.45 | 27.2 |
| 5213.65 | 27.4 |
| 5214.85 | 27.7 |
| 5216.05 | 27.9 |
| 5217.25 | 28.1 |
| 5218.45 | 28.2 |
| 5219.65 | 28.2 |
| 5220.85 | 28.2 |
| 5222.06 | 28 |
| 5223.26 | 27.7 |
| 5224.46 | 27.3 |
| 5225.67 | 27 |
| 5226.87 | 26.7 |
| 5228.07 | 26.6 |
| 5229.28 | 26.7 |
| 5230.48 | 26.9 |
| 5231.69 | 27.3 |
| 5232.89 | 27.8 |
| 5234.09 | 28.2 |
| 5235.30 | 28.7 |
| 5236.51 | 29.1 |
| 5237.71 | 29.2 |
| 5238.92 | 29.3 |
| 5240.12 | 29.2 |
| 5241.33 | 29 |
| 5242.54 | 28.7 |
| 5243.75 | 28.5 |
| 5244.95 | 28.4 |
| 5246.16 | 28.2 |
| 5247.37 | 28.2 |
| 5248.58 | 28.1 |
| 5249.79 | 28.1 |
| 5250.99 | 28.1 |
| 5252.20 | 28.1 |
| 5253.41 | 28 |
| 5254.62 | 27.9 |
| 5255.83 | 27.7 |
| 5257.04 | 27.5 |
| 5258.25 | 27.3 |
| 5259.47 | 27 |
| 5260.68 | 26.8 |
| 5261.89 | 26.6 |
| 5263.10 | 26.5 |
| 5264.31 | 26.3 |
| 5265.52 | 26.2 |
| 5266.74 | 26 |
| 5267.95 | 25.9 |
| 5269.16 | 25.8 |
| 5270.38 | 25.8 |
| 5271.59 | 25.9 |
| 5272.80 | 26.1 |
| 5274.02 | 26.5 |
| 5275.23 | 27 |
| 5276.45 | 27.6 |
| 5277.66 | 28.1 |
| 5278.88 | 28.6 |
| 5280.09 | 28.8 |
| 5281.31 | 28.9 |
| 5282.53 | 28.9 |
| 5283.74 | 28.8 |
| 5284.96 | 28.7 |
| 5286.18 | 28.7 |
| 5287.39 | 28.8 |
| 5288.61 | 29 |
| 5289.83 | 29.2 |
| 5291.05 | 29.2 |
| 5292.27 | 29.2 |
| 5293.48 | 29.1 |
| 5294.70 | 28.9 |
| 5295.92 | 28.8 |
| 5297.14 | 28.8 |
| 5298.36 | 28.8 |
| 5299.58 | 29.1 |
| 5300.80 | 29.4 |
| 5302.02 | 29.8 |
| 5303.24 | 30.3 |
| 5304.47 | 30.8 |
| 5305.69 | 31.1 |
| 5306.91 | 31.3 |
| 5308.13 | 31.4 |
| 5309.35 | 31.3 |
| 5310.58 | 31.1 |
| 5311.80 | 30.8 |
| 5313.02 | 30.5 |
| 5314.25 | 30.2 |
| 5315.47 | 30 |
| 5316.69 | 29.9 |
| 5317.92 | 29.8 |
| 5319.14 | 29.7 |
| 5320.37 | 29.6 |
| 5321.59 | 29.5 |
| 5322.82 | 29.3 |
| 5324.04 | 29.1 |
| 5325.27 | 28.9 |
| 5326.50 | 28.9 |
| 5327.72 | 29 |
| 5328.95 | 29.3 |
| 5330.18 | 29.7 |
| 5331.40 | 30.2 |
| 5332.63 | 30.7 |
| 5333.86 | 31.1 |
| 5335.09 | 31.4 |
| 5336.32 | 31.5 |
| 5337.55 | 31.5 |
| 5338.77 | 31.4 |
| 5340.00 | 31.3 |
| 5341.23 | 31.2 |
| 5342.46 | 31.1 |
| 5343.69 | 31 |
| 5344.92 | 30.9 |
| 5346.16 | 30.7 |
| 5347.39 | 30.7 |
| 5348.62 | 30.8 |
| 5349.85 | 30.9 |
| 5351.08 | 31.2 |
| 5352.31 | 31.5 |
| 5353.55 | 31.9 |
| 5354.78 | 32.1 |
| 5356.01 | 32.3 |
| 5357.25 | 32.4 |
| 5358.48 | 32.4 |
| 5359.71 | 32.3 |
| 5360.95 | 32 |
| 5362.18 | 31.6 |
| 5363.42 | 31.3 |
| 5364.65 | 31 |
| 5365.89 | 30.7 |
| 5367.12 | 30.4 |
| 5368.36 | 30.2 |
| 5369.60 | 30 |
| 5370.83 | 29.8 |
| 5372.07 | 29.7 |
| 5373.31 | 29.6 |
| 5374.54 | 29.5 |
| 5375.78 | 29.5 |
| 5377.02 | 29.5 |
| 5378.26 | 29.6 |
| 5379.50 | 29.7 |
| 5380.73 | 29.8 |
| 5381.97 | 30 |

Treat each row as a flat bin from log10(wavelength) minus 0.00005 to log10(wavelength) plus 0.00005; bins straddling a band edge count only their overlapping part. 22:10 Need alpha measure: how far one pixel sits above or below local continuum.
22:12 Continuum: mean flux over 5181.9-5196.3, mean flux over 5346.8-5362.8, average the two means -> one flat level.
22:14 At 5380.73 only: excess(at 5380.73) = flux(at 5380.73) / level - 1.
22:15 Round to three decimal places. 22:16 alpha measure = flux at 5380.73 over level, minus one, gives 0.030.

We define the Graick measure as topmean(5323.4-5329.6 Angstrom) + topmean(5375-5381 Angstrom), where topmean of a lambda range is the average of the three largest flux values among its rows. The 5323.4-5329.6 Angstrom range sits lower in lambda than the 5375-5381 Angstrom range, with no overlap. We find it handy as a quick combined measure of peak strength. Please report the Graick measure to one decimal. 58.8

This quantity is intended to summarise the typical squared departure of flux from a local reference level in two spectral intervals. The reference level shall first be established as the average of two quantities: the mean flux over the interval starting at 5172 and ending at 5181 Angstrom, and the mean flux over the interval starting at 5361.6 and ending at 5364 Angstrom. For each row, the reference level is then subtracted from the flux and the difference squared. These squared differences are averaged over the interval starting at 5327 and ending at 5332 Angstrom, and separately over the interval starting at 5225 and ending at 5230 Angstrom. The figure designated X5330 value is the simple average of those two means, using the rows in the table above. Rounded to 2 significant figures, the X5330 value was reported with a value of 2.1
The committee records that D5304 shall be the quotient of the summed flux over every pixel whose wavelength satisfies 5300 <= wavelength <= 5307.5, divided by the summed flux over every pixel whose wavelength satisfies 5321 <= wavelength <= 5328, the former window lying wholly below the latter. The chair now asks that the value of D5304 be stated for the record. 1.05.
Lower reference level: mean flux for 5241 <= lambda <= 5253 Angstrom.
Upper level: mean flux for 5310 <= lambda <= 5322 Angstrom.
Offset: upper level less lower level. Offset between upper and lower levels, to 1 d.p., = 1.8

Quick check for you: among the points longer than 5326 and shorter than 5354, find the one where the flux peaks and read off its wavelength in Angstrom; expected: 5353.55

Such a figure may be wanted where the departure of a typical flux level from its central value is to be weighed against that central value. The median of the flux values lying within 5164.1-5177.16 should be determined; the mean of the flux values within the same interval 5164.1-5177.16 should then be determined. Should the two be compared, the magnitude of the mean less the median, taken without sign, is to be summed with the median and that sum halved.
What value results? 12.2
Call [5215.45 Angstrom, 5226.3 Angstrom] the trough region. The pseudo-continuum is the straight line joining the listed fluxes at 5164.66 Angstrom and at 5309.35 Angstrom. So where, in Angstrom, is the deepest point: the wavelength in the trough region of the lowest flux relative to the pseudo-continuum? 5225.67 Angstrom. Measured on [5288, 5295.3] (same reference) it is 5294.70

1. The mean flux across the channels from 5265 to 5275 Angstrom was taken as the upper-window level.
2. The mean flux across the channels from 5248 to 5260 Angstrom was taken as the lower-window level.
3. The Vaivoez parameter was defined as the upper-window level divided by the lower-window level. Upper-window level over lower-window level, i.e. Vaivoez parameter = 0.94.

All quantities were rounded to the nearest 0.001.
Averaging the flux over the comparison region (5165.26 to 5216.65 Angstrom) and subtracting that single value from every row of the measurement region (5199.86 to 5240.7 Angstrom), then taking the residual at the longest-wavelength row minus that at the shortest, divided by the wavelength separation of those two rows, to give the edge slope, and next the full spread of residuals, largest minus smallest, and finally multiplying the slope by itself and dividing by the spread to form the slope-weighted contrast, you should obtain 0.000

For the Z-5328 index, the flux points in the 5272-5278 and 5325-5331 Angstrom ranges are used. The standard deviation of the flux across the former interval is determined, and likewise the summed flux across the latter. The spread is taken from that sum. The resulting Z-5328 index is 145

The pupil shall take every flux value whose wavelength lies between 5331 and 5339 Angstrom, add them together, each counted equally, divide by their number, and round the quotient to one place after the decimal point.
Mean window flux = 31.1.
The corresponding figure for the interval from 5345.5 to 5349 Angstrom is 30.7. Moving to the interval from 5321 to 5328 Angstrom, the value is 29.1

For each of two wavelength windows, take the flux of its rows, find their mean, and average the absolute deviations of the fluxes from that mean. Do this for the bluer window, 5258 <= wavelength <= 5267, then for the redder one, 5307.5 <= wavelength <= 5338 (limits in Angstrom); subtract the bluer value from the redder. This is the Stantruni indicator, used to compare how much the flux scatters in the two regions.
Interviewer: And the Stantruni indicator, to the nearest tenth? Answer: 0.4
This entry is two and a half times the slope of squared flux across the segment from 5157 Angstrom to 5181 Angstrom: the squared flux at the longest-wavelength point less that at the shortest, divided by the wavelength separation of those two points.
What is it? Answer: -12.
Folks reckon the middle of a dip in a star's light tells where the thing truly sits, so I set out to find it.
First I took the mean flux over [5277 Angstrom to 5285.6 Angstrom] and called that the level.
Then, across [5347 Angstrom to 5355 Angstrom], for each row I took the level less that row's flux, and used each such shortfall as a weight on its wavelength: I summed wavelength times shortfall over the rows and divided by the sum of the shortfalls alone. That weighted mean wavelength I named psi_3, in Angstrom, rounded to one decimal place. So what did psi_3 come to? 5351.6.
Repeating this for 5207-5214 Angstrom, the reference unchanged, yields 5210.4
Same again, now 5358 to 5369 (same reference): 5362.5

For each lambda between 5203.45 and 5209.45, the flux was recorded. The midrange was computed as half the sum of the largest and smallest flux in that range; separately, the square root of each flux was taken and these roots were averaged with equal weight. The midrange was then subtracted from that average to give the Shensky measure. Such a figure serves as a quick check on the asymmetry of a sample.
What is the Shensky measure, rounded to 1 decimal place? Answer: -21.9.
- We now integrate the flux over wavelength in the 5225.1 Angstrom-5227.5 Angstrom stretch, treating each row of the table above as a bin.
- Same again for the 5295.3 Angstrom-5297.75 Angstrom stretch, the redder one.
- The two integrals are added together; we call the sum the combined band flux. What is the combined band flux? 135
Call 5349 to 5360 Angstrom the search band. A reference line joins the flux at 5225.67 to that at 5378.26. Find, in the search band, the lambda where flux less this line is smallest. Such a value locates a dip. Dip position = 5349.85 Angstrom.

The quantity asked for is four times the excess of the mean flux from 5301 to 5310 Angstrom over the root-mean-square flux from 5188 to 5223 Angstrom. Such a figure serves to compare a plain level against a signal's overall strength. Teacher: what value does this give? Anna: 13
